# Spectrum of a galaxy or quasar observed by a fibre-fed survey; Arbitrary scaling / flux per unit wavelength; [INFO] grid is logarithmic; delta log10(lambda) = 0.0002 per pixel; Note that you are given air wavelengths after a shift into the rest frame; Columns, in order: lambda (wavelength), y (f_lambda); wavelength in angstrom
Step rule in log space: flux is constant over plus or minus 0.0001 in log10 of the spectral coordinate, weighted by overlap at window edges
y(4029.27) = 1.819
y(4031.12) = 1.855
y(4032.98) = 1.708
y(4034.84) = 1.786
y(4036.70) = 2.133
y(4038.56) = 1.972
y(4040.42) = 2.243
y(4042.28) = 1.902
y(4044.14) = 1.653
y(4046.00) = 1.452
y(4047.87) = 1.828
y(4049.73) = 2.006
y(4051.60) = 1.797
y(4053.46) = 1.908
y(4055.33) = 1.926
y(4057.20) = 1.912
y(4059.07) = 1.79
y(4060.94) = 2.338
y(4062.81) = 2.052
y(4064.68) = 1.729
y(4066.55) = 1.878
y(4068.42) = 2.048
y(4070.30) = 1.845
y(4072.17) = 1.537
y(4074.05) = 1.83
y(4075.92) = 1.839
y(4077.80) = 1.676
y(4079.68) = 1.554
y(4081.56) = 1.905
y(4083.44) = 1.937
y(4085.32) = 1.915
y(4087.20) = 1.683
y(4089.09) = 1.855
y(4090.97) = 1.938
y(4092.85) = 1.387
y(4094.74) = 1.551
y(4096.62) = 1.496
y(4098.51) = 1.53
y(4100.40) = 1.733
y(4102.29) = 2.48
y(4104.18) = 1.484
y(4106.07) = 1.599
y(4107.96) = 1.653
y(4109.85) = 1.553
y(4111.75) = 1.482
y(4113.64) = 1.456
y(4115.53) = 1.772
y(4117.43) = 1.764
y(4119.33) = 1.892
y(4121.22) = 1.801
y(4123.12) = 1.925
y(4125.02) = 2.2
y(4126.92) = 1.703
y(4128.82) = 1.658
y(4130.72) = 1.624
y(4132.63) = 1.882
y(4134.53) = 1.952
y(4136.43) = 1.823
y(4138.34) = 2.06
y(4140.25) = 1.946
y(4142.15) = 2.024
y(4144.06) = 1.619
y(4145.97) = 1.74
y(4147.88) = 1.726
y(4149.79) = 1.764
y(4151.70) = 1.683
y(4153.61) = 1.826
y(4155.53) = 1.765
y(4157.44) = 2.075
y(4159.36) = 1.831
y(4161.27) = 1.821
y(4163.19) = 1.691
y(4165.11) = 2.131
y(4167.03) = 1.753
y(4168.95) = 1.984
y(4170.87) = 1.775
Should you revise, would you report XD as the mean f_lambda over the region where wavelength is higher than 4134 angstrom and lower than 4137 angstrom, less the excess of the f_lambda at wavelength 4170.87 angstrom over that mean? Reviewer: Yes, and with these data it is 2.00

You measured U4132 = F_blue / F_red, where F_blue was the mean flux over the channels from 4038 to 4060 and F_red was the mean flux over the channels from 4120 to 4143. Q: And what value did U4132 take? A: 0.99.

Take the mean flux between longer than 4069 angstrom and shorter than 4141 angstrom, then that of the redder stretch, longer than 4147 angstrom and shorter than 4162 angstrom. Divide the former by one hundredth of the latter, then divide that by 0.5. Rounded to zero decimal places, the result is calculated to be 194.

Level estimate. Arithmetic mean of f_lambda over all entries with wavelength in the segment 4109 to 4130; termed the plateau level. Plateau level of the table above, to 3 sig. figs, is 1.75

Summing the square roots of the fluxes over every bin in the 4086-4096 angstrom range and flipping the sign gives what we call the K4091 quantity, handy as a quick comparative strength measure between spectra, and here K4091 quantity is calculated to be -6.47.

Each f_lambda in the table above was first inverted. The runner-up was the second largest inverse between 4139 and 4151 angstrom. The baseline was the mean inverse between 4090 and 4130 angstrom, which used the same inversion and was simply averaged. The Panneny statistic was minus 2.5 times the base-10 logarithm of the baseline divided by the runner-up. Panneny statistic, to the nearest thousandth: -0.027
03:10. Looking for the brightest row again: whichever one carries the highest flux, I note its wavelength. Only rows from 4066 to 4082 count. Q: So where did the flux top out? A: 4068.42 angstrom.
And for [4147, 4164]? 4157.44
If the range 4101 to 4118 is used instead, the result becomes 4102.29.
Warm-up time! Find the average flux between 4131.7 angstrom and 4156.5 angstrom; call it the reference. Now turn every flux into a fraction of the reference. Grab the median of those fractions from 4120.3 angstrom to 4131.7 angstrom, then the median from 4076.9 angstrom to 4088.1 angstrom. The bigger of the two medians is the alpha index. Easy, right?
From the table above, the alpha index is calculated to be 0.98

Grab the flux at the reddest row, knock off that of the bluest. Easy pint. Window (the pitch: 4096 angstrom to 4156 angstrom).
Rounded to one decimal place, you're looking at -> 0.3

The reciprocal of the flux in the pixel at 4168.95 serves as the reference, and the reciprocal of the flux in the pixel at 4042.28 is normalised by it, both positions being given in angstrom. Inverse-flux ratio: 1.04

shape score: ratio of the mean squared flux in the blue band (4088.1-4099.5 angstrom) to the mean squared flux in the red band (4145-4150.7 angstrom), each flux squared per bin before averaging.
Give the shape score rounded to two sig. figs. 0.88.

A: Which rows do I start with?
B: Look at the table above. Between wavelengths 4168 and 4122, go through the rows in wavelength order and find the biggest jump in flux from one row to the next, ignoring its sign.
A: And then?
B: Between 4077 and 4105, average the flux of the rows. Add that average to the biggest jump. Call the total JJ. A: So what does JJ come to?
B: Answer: 2.24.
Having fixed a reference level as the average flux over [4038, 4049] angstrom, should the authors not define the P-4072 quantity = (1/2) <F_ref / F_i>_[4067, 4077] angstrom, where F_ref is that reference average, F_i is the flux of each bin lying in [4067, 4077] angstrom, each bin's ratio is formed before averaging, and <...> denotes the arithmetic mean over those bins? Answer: 0.510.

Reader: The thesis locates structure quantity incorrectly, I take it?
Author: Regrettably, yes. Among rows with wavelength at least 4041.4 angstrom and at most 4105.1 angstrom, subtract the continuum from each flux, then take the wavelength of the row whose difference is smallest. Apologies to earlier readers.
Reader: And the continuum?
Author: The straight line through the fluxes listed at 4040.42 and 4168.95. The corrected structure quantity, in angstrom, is 4046.00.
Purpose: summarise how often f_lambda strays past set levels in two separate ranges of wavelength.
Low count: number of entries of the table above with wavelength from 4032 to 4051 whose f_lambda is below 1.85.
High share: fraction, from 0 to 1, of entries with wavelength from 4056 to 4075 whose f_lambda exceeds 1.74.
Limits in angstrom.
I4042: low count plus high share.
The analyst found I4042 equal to 5.8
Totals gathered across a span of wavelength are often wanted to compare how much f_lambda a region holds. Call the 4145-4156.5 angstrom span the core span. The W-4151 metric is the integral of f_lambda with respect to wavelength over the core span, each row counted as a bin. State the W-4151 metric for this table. 20.1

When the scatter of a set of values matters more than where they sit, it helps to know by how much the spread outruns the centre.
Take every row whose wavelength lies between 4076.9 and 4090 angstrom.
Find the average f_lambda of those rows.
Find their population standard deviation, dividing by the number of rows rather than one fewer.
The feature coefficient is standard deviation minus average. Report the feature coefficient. -1.65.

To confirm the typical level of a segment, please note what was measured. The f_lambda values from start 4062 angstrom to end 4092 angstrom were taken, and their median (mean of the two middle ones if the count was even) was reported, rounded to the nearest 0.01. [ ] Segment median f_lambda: 1.85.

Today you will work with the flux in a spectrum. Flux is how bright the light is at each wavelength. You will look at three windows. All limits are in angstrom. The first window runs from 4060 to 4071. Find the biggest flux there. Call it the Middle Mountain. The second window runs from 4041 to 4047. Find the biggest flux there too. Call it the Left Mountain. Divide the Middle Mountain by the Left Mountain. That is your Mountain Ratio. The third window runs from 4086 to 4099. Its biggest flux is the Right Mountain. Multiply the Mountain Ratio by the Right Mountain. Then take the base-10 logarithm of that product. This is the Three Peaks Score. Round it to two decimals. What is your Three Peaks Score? 0.38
